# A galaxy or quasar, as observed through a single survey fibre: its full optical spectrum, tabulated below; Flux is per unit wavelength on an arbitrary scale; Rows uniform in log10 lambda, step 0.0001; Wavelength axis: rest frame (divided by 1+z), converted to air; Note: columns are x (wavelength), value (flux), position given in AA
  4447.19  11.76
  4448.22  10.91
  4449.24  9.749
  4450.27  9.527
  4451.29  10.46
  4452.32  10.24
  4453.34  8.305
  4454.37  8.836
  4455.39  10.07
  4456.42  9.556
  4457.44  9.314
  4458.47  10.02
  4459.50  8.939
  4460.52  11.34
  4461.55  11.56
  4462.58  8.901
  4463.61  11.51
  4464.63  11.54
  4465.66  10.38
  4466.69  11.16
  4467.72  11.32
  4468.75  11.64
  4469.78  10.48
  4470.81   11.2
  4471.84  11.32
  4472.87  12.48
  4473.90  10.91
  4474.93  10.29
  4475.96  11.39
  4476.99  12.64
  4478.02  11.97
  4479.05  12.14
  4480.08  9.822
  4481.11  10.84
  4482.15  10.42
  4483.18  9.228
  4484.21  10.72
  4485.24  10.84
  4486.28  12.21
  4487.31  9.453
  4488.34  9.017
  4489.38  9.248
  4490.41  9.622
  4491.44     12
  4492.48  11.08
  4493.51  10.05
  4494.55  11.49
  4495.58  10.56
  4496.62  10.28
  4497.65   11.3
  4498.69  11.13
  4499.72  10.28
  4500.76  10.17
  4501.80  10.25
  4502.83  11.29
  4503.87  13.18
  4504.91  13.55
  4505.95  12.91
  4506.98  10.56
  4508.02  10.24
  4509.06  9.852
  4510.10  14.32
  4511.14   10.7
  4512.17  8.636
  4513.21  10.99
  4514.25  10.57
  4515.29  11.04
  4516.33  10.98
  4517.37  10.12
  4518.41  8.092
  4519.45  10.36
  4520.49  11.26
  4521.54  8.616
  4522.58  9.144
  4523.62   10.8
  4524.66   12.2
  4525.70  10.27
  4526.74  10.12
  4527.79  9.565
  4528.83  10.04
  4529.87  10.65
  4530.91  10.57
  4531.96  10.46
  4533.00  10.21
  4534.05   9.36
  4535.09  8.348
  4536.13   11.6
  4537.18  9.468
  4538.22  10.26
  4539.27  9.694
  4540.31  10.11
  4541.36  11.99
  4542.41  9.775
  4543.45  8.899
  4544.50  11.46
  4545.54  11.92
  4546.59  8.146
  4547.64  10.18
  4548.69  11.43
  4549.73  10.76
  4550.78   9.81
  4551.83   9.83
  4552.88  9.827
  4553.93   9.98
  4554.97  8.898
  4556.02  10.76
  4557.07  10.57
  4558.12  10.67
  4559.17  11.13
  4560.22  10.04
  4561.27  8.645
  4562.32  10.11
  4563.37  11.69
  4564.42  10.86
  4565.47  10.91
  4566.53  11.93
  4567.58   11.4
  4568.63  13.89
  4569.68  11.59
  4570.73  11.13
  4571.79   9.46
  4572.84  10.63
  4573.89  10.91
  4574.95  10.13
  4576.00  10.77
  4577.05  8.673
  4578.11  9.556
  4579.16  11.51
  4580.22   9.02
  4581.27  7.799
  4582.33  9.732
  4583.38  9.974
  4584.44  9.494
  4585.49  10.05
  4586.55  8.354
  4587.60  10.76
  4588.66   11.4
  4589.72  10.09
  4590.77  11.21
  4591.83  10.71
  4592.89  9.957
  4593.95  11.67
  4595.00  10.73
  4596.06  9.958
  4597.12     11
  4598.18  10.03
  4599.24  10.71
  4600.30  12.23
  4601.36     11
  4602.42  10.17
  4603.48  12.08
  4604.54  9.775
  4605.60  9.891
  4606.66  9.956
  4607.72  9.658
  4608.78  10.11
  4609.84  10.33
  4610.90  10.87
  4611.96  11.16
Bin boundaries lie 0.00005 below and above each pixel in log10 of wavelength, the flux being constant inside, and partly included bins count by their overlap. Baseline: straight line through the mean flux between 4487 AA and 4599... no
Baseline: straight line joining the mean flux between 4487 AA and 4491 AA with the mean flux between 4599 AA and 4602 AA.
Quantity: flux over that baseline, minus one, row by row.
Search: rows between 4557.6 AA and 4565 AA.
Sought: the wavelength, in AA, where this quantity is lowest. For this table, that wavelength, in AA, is 4561.27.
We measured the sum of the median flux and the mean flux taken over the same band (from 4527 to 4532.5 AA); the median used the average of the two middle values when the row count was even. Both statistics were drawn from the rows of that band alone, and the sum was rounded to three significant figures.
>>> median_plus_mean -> 20.7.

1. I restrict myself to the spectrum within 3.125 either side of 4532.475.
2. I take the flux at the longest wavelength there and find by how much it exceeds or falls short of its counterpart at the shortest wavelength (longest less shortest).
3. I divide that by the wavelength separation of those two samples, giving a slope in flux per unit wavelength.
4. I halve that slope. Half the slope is -0.22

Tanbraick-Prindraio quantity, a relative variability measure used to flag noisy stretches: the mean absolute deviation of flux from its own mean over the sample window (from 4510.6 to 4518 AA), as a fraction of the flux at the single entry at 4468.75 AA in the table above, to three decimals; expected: 0.052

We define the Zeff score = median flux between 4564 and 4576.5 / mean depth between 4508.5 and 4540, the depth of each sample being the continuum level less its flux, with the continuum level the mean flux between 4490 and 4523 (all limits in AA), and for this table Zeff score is 22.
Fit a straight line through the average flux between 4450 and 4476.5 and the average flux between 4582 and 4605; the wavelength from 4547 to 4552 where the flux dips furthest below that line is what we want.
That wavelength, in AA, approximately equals 4550.78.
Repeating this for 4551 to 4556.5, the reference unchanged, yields 4554.97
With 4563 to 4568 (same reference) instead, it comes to 4564.42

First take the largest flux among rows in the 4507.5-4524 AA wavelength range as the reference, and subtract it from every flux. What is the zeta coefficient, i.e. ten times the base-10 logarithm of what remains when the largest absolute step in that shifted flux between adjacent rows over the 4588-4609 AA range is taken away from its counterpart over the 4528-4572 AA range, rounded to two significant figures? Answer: 1.7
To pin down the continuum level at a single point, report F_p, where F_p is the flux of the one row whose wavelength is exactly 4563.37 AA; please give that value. 11.69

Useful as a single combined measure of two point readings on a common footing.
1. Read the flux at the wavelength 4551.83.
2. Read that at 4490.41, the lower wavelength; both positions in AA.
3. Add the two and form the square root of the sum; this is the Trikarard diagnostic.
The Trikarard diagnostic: 4.41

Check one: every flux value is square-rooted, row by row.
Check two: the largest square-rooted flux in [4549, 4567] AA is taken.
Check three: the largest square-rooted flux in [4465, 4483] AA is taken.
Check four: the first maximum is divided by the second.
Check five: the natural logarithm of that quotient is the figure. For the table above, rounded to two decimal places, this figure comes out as -0.03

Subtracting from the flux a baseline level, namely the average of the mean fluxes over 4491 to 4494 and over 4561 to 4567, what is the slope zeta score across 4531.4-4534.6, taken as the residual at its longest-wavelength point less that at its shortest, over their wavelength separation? -0.5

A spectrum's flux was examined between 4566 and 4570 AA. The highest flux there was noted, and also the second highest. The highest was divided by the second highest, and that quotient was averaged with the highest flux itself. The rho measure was 7.5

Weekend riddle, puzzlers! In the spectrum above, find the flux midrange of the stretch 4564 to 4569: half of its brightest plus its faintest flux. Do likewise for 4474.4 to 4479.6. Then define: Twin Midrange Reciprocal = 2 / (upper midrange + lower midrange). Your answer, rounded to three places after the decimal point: 0.084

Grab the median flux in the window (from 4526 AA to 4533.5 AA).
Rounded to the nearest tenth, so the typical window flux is 10.2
